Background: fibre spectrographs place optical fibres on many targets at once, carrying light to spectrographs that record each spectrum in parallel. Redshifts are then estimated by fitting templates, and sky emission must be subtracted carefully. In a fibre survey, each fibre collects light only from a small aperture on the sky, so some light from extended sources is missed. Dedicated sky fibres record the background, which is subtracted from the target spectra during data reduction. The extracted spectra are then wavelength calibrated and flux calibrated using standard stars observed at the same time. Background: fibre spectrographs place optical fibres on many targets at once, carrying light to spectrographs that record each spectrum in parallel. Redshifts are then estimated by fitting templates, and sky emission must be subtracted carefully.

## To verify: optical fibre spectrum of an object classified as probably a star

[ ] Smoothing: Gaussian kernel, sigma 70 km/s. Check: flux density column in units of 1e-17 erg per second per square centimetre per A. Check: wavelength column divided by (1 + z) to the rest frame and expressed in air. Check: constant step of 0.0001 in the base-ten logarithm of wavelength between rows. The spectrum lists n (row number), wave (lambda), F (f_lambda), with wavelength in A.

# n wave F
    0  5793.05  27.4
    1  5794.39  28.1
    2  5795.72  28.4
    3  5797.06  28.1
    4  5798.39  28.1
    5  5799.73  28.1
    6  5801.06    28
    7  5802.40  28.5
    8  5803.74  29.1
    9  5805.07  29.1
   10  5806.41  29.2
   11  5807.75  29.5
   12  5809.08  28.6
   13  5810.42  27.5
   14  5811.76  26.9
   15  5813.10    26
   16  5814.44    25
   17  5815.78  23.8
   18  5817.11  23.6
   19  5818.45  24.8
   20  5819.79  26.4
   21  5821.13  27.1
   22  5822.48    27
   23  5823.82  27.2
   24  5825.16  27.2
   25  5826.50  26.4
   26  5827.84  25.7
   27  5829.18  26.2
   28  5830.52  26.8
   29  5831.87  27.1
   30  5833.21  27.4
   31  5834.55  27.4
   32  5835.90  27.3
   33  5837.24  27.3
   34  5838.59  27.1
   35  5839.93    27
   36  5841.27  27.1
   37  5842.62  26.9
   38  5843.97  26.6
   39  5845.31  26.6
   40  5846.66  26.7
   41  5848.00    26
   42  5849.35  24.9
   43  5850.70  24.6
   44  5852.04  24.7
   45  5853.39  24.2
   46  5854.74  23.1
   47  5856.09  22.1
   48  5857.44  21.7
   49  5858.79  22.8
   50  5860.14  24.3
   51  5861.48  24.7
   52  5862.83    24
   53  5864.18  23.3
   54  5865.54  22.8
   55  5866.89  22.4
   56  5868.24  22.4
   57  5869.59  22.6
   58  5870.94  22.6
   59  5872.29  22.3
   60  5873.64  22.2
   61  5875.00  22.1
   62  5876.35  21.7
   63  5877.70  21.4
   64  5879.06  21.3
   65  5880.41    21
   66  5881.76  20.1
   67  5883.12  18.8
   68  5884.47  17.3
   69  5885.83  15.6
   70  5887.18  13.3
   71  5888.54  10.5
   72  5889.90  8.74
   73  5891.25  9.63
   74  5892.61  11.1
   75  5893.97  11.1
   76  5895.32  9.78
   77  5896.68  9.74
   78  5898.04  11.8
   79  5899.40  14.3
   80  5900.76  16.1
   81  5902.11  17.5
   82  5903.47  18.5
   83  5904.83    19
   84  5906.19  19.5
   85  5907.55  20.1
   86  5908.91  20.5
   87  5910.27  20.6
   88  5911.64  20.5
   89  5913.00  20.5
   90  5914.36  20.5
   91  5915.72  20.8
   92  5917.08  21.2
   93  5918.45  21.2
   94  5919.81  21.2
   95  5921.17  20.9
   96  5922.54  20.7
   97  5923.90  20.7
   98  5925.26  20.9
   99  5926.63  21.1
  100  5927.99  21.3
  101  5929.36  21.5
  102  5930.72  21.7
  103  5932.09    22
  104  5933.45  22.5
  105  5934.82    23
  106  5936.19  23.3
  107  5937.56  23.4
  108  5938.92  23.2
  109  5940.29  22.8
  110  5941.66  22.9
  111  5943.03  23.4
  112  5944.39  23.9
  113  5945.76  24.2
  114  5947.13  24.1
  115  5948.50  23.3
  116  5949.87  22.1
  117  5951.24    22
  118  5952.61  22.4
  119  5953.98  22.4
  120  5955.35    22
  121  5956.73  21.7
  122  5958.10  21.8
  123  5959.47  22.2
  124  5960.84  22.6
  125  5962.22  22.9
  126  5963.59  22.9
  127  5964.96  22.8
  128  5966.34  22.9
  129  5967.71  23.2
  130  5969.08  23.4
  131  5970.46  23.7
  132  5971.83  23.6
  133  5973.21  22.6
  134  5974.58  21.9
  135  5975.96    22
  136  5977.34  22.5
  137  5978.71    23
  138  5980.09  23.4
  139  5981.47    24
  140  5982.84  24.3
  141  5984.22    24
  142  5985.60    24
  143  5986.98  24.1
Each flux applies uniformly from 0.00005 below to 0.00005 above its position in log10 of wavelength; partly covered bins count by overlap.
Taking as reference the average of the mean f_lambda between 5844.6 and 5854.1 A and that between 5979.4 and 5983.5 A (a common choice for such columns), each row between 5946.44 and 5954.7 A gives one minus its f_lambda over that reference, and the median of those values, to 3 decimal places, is 0.091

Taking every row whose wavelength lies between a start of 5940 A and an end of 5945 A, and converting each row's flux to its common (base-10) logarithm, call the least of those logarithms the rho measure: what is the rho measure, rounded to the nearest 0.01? 1.36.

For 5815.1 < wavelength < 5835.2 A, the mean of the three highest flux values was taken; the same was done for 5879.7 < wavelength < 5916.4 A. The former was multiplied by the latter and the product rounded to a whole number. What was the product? 569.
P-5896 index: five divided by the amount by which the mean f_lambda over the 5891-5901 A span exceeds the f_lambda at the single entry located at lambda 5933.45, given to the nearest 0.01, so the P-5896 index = -0.46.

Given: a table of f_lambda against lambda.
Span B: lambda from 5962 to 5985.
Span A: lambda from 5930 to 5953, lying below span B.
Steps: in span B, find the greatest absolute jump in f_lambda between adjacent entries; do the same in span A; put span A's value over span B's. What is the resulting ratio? 1.2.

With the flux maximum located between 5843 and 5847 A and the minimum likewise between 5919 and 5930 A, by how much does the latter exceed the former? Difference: -6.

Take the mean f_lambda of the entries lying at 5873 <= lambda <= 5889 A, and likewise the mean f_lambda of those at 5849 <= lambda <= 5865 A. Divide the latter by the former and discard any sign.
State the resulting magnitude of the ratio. 1.3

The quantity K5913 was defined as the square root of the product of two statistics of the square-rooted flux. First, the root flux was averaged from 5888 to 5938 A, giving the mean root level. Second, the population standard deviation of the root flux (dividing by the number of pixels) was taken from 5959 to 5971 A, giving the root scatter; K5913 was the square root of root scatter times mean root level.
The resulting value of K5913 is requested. 0.43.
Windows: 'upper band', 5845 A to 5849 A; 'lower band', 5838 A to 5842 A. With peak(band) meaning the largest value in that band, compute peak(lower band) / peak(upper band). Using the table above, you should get 1.0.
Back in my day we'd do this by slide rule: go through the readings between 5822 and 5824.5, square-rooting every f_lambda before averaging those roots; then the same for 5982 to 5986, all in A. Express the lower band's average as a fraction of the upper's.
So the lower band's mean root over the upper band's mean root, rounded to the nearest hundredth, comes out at 1.06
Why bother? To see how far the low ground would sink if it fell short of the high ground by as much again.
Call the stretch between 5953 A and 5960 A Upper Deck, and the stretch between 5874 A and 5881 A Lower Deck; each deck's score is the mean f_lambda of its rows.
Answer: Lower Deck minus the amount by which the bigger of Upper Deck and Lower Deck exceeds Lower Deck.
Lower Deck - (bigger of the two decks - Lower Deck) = 21.0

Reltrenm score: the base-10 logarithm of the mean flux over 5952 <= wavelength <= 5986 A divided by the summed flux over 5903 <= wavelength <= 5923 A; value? -1.13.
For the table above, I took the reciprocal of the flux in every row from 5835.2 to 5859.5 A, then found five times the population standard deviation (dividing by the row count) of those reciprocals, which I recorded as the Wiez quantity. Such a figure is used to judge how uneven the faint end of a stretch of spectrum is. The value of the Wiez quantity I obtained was 0.015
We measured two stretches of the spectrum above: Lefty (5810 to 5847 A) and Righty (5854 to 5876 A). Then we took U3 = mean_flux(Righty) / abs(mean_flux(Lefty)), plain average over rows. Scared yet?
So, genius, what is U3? 0.86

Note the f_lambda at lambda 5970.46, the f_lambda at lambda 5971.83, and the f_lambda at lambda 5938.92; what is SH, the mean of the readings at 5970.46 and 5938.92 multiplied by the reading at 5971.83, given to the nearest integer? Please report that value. 553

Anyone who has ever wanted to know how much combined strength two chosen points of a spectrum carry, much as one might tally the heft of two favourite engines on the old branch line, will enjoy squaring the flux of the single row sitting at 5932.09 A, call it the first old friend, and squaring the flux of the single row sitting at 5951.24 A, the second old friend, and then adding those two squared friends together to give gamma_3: 968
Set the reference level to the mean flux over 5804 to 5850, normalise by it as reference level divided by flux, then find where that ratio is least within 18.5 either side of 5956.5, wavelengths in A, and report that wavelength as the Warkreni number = 5945.76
